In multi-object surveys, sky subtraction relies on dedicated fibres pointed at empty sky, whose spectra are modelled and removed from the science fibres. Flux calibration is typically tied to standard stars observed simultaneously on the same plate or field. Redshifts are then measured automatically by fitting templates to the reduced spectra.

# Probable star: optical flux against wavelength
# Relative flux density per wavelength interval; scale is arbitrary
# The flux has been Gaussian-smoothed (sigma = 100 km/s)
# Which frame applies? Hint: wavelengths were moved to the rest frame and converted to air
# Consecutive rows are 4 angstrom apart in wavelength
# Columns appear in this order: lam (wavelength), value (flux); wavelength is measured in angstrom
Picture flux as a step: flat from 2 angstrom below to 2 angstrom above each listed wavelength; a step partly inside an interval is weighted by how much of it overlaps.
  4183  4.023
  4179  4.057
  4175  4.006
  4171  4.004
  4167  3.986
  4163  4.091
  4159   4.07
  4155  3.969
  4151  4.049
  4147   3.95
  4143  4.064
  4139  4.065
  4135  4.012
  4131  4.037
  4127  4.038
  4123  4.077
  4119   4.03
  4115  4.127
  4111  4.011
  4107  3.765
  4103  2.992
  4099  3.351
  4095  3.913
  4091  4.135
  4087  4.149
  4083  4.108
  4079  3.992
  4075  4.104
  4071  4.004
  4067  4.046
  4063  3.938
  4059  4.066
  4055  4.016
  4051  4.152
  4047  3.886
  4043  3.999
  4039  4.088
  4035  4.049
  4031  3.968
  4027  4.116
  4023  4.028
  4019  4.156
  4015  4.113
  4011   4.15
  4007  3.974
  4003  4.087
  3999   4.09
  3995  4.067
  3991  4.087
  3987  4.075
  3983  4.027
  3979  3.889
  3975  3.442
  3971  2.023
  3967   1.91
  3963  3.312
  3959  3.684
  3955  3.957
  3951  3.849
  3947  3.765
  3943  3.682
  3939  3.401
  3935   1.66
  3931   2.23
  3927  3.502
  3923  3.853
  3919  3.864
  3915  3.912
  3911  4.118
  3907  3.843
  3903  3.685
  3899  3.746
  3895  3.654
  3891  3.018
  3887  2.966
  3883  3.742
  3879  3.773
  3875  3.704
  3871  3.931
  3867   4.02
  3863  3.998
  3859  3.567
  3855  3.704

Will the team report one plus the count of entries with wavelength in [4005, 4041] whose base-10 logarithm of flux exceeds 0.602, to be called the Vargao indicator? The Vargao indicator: 8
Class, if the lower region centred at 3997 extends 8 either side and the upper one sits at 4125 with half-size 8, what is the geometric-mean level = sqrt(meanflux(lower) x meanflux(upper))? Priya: 4.06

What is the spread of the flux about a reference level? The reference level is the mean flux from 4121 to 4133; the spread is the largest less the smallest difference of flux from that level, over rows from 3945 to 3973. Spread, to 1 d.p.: 2.0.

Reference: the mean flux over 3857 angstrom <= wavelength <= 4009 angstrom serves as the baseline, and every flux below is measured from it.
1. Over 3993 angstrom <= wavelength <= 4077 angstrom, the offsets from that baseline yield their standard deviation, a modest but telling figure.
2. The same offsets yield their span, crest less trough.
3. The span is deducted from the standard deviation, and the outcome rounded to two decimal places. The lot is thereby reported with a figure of -0.20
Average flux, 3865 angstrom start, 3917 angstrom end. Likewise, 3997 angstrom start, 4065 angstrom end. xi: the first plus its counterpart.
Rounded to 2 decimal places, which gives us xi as 7.75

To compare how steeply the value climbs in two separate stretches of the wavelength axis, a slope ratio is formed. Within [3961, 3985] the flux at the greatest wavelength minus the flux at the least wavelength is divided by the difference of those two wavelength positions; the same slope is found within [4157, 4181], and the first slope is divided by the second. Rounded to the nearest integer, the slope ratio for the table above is -55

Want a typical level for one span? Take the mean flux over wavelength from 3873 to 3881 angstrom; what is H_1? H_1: 3.74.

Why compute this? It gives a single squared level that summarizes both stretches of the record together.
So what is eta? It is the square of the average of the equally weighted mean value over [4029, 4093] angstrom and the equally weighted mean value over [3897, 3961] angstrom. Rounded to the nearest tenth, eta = 14.4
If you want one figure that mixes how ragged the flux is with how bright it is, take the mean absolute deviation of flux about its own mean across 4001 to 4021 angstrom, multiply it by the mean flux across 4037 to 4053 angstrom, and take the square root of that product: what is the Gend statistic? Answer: 0.46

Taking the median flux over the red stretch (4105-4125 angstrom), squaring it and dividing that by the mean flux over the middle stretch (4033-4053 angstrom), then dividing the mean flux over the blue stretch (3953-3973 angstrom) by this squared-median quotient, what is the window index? 0.74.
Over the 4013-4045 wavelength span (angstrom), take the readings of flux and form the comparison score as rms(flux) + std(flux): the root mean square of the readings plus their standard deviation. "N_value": 4.13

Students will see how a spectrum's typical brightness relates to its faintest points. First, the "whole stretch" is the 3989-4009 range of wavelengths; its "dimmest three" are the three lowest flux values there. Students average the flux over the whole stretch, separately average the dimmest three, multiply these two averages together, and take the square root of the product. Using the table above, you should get 4.05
